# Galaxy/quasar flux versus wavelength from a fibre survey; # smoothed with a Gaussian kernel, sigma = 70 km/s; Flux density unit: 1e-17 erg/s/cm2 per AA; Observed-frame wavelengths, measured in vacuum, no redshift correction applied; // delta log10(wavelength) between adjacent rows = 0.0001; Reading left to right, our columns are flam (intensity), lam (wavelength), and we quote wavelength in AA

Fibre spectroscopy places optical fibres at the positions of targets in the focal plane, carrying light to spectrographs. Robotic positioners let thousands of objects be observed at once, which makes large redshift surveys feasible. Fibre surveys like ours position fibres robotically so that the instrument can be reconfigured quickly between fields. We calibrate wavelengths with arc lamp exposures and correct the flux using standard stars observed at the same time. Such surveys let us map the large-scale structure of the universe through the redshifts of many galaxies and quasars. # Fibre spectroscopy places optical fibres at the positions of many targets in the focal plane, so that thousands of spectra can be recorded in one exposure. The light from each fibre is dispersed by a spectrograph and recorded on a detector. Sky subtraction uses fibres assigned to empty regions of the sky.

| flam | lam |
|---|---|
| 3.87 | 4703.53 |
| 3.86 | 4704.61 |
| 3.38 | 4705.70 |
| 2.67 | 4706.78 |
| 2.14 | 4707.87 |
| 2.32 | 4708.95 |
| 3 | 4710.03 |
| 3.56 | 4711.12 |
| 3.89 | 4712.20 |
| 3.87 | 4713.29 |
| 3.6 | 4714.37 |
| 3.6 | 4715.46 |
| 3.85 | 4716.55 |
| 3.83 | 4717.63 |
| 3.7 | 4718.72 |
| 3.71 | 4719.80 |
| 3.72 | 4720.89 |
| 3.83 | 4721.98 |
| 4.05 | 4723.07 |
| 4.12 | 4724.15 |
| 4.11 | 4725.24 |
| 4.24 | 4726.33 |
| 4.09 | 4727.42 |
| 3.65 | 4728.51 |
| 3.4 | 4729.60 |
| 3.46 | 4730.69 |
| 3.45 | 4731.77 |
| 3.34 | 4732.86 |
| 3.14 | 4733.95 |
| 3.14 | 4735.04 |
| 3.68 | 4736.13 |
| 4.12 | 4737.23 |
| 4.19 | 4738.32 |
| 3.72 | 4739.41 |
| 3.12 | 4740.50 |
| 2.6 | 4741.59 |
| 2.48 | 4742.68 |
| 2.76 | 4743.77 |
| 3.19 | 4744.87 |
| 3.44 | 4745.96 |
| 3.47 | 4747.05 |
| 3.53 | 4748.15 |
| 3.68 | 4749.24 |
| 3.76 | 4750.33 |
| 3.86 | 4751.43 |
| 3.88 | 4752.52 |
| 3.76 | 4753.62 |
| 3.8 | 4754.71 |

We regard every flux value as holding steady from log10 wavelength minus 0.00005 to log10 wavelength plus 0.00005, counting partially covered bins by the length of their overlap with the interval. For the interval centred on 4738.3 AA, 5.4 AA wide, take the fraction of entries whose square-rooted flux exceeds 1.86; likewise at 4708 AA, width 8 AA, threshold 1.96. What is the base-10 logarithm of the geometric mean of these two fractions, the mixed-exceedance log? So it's -0.47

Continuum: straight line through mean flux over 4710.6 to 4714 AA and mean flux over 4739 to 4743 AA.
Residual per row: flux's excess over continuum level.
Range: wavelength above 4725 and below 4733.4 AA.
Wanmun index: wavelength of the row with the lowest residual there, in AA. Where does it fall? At 4729.60 AA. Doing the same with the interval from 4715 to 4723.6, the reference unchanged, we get 4715.46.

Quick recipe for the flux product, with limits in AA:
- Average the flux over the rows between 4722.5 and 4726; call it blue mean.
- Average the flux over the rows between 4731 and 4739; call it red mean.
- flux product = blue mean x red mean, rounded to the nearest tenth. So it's 14.7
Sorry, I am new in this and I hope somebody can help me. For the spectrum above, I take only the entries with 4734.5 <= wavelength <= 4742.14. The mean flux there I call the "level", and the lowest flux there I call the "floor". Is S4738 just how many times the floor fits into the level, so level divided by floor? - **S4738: 1.35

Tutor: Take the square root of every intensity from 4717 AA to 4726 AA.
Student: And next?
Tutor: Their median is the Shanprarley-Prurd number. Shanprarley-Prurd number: 1.96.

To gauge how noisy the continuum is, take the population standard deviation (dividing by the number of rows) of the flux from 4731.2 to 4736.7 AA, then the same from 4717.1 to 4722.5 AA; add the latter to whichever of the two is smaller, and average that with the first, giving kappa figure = 0.16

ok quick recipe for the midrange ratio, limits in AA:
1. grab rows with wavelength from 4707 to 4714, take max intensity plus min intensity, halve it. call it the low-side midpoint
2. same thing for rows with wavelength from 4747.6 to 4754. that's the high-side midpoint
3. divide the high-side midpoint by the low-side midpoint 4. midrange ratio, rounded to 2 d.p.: 1.23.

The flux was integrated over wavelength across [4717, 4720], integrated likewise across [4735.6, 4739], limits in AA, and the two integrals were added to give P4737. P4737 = 25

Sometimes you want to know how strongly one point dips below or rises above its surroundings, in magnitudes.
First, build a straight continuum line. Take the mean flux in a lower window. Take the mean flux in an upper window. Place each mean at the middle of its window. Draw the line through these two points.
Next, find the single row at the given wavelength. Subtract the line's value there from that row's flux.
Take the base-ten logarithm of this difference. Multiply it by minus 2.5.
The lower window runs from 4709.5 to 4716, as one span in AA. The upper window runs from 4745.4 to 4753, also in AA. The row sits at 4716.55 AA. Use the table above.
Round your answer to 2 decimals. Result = 1.48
